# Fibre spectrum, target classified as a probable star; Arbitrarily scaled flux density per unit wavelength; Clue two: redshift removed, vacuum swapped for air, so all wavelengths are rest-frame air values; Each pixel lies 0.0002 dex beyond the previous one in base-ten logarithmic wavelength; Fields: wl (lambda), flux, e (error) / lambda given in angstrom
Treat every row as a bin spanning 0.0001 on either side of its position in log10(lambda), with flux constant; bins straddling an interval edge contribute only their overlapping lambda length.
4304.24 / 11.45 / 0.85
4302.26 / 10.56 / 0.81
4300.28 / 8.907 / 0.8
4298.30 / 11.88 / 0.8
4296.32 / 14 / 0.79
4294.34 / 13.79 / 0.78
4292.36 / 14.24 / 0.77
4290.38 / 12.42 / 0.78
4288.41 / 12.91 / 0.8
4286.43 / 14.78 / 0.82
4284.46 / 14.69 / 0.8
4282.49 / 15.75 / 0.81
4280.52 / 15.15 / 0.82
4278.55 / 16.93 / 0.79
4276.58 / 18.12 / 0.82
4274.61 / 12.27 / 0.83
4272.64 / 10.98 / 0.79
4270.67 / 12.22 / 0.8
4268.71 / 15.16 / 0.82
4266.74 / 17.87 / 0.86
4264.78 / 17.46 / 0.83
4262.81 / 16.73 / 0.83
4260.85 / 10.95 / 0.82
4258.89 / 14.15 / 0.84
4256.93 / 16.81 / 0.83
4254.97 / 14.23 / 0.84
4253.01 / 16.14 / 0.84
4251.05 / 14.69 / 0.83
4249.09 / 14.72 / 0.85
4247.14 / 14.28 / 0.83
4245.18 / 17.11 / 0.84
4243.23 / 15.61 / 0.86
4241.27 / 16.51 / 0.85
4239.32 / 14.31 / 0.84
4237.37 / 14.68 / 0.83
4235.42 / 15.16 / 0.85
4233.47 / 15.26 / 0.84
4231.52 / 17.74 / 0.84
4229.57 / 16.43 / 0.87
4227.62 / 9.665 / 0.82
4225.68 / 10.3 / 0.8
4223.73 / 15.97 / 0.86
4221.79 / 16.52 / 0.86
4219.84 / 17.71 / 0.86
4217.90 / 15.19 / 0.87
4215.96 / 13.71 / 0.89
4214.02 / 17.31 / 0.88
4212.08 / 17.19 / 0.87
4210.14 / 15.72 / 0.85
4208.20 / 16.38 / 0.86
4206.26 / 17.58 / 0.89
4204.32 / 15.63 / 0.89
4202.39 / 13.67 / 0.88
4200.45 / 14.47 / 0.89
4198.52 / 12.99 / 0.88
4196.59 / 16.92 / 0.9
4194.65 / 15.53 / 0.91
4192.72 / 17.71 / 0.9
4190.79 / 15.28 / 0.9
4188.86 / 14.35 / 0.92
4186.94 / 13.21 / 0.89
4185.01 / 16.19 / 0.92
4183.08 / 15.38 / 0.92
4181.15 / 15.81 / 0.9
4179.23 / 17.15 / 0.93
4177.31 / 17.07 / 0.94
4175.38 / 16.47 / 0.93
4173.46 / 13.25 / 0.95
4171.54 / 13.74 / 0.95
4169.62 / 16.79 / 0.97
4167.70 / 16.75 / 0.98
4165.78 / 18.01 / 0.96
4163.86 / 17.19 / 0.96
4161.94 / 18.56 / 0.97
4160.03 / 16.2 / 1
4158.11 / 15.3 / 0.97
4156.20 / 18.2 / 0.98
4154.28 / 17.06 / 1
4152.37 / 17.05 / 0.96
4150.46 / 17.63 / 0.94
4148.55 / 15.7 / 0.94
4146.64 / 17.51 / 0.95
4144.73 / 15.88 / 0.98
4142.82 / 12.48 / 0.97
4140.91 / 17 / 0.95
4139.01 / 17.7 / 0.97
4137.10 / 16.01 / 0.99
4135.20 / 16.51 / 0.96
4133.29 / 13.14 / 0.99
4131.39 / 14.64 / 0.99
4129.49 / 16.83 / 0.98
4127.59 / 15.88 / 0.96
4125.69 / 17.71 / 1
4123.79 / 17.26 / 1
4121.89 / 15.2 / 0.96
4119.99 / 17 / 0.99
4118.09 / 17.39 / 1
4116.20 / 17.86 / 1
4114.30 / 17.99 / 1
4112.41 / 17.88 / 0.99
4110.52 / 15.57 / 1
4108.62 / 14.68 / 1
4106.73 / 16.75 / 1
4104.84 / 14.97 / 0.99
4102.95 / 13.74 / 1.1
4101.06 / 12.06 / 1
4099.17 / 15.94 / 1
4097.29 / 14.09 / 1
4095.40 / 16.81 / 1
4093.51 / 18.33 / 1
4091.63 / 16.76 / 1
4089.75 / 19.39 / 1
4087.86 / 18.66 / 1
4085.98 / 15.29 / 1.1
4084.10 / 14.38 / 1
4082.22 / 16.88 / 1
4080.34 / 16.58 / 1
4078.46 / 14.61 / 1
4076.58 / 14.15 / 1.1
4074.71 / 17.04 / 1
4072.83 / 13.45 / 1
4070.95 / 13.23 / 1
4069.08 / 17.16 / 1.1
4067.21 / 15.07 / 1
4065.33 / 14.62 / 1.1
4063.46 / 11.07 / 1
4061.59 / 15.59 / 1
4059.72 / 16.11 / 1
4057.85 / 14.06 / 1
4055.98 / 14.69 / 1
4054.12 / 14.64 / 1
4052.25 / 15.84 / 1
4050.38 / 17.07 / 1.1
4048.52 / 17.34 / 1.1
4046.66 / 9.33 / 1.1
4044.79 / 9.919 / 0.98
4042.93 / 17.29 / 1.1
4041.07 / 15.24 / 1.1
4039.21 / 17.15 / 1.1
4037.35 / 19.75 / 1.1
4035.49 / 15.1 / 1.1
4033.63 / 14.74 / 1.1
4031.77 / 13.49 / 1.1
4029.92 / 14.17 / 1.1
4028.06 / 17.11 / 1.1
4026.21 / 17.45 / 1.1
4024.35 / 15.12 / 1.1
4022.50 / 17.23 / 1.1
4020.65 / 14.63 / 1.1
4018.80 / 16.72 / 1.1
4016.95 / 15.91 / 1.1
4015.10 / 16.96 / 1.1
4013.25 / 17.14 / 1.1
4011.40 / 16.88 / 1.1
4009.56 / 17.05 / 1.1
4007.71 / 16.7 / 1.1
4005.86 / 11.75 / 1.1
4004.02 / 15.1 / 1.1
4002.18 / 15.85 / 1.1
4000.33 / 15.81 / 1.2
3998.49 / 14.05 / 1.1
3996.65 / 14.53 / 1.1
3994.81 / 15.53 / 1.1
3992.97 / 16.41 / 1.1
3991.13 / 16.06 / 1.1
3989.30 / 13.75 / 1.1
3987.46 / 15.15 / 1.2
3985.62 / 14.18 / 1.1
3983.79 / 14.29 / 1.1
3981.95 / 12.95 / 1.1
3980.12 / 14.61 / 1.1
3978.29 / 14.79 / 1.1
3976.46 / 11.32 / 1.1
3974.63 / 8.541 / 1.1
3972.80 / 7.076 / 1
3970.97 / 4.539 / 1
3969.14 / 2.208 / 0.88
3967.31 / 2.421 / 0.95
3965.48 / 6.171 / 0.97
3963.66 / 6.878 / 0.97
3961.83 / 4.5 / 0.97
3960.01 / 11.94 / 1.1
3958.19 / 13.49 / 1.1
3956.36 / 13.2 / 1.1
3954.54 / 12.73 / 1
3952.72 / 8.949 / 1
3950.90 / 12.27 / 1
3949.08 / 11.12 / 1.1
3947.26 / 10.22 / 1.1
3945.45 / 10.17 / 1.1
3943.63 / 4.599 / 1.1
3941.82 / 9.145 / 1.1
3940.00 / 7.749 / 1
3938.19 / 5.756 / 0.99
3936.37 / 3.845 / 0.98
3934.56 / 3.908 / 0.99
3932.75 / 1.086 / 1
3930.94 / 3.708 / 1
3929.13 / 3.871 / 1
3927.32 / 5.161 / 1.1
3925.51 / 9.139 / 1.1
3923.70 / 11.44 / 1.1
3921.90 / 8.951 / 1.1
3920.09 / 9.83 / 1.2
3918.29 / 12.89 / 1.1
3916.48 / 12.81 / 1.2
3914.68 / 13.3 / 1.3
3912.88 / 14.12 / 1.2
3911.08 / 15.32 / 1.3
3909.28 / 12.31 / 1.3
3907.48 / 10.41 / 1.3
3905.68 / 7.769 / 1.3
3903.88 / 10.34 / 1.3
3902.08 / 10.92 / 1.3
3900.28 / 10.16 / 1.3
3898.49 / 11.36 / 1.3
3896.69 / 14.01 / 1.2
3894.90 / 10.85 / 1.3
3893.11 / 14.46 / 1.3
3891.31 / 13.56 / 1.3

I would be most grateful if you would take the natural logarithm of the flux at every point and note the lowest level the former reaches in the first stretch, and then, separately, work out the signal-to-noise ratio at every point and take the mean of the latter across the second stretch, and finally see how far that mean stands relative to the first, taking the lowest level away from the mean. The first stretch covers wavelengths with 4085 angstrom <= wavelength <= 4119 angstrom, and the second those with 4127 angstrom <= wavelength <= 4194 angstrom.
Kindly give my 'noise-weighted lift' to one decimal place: 14.4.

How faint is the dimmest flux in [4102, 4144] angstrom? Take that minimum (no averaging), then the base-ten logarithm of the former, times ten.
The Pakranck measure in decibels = 11.0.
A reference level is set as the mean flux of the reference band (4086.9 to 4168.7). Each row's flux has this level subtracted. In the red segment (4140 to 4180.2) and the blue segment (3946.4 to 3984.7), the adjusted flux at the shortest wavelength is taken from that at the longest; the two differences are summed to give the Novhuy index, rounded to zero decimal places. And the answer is 4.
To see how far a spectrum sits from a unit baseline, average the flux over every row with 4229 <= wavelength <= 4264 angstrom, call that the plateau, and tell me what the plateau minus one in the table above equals 14.3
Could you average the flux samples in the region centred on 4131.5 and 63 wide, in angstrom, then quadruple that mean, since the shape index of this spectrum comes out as 64.9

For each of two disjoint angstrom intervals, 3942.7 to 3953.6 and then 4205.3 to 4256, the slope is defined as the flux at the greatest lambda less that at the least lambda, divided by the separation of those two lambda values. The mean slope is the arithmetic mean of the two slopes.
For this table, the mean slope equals 0.20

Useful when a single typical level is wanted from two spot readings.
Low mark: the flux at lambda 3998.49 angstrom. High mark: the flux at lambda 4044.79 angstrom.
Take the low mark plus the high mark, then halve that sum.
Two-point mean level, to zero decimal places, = 12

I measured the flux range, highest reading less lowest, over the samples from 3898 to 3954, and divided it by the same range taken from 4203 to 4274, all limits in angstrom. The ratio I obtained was 1.7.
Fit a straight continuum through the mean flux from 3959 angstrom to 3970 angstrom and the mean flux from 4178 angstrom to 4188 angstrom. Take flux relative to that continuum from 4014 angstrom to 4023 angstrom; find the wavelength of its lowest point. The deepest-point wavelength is 4020.65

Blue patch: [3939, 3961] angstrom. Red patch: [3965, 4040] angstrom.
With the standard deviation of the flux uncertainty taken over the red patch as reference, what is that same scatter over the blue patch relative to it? 0.9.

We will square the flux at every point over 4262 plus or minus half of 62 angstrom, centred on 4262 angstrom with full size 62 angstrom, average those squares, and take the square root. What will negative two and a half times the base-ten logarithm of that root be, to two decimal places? -2.95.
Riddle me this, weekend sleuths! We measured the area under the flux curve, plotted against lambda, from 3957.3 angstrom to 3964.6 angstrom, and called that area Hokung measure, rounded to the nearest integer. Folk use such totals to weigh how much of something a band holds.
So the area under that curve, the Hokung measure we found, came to 67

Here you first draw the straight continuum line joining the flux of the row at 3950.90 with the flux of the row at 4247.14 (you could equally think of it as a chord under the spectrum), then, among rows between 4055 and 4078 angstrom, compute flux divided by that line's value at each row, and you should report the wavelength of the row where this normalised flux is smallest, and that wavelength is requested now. 4063.46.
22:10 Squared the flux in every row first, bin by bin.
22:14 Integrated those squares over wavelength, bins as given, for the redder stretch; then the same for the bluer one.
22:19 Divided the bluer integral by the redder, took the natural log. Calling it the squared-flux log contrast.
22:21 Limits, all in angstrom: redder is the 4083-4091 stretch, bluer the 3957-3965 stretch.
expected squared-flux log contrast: -1.1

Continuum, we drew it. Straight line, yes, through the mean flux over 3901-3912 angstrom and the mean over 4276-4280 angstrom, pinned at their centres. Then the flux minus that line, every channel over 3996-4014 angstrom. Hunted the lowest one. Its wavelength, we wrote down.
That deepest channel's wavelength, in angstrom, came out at 4005.86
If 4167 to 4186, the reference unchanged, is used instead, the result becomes 4173.46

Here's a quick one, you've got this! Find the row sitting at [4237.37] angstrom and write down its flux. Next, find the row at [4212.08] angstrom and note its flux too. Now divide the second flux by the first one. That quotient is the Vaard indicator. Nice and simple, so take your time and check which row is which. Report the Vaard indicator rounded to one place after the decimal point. 1.2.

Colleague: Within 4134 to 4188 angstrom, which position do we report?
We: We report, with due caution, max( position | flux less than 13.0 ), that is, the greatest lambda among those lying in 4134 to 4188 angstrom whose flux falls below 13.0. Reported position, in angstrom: 4142.82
